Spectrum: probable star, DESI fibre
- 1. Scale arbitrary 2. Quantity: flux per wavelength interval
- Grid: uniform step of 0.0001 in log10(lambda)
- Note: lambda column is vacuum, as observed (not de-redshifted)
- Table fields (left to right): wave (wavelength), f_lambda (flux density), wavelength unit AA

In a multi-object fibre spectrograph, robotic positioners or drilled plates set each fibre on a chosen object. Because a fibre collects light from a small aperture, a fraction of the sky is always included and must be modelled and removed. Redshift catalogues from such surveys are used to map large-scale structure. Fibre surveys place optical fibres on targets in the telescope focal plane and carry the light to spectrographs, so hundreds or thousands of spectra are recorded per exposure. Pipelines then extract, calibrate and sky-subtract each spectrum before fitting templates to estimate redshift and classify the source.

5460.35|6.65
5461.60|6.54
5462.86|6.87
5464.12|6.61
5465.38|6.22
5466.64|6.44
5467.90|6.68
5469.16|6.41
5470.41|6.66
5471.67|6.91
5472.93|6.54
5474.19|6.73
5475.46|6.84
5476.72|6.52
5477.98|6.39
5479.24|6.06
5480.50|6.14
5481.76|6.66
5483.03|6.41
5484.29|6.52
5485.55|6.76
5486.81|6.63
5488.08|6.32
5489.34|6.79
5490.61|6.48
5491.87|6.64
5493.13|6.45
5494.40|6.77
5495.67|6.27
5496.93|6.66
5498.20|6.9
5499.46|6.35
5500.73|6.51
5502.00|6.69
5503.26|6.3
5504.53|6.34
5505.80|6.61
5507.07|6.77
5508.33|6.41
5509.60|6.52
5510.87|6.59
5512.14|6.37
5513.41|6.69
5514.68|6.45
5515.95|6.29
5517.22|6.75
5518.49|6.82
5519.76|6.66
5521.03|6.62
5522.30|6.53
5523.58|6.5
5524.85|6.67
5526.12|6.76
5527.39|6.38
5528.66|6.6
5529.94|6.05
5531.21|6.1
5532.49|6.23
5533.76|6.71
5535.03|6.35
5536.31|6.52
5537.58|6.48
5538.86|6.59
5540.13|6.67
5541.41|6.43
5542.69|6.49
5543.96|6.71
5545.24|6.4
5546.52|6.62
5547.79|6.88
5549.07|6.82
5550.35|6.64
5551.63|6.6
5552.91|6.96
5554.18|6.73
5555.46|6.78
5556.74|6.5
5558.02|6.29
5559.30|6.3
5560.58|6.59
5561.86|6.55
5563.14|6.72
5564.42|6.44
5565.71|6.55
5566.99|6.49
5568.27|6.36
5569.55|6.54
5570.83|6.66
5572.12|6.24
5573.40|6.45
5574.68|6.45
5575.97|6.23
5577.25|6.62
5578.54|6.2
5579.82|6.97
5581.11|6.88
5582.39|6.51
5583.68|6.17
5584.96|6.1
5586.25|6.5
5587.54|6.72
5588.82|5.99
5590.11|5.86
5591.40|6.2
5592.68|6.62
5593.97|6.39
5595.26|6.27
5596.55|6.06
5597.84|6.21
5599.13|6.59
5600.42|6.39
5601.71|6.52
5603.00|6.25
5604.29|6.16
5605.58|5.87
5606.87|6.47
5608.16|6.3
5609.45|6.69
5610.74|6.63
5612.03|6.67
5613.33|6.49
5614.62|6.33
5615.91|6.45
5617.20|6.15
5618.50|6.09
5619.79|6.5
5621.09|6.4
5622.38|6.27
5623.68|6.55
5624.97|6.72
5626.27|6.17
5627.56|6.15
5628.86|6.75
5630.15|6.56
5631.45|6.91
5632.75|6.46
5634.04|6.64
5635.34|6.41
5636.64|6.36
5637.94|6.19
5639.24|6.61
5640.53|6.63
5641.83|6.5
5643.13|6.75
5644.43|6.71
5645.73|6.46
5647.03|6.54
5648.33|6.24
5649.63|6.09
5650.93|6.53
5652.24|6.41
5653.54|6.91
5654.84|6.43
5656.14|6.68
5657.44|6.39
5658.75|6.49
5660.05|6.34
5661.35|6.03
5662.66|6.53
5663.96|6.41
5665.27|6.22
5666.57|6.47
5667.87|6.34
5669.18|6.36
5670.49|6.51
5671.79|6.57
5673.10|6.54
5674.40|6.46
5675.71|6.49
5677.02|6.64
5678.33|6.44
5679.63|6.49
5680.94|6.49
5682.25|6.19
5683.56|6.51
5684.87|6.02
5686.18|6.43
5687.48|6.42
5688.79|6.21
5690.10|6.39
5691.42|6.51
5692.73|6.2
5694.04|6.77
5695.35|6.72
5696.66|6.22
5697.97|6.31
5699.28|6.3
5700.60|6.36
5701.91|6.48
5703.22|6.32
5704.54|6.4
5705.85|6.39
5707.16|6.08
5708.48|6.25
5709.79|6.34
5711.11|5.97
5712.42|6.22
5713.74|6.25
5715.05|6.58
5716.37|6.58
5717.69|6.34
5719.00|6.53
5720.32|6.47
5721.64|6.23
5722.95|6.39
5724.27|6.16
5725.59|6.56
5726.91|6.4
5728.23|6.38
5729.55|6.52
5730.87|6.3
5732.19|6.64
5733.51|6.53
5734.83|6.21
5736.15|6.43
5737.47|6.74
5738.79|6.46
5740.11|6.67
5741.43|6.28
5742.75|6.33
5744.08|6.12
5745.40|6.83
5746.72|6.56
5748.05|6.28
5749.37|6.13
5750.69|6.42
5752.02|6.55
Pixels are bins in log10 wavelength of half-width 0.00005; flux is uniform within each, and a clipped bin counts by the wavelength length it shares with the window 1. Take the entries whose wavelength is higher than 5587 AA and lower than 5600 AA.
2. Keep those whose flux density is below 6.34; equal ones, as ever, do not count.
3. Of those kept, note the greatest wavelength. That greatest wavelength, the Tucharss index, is 5597.84 AA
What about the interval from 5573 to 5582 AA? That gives 5578.54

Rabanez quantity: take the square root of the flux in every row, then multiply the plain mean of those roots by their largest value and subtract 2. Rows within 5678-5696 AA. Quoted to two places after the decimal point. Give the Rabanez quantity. 4.59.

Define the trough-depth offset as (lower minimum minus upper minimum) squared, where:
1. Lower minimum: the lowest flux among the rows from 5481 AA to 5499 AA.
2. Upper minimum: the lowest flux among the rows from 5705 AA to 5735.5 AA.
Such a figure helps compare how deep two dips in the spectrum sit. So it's 0.090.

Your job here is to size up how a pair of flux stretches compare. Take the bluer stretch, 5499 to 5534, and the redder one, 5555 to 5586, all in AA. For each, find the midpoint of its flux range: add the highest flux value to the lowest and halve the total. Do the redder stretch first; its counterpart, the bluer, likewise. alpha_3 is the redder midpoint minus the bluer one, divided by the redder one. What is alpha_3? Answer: 0.015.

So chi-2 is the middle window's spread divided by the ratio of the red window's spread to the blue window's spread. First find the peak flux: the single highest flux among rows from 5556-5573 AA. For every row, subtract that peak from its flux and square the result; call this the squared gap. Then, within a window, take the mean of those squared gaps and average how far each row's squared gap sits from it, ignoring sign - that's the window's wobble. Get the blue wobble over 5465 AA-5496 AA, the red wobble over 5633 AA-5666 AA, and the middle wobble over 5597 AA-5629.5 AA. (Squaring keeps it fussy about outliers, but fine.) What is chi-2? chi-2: 0.12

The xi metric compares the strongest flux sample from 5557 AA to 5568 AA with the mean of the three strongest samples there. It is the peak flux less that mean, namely 0.10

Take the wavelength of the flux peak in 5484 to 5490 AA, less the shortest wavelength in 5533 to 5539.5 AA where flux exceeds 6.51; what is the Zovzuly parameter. -44.4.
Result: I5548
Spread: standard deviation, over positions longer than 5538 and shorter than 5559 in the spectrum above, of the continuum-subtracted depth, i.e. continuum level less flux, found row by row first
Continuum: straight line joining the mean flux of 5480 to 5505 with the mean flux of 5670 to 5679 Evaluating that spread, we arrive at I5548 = 0.18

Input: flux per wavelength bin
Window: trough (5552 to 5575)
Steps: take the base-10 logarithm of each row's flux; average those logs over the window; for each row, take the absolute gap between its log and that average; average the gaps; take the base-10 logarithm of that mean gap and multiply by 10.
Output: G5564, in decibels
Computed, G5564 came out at -20.3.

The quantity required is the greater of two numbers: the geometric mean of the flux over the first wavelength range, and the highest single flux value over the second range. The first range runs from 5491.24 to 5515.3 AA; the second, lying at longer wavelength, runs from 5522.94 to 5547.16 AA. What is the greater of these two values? 6.76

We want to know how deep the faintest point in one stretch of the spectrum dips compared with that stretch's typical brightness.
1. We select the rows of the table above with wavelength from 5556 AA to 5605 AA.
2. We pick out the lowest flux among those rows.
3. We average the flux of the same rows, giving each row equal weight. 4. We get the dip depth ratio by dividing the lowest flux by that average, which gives 0.914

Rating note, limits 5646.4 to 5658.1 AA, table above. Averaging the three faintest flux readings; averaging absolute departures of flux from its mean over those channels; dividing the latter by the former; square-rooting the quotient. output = 0.17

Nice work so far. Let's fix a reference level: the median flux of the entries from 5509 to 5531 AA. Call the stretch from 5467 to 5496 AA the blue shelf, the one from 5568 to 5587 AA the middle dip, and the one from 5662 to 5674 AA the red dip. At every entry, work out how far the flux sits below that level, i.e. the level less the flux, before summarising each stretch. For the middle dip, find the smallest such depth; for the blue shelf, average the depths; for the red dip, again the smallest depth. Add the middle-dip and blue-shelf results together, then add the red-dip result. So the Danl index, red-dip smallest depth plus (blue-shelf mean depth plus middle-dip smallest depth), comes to -0.32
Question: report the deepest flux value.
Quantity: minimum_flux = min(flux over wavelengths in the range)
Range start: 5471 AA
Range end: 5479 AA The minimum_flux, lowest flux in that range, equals 6.39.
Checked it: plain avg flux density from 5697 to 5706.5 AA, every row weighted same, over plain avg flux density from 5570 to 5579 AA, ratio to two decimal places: 0.99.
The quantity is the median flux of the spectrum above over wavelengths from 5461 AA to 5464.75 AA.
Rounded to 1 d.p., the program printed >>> 6.6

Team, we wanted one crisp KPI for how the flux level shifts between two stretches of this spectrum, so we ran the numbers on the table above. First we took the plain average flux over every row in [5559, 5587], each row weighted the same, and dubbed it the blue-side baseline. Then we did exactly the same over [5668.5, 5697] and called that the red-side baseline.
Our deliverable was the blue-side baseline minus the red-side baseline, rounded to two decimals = 0.04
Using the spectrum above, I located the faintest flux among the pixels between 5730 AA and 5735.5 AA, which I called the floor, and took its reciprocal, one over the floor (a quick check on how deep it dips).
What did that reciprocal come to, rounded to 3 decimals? 0.161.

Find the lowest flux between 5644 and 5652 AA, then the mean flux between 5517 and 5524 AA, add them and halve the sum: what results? 6.37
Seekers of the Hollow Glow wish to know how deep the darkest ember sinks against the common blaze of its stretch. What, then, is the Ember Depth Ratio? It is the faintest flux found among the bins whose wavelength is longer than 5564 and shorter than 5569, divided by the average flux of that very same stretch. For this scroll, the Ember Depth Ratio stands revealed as 0.985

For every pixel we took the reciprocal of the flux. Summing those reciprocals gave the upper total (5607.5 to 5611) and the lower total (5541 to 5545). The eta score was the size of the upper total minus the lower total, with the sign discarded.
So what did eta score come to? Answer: 0.000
